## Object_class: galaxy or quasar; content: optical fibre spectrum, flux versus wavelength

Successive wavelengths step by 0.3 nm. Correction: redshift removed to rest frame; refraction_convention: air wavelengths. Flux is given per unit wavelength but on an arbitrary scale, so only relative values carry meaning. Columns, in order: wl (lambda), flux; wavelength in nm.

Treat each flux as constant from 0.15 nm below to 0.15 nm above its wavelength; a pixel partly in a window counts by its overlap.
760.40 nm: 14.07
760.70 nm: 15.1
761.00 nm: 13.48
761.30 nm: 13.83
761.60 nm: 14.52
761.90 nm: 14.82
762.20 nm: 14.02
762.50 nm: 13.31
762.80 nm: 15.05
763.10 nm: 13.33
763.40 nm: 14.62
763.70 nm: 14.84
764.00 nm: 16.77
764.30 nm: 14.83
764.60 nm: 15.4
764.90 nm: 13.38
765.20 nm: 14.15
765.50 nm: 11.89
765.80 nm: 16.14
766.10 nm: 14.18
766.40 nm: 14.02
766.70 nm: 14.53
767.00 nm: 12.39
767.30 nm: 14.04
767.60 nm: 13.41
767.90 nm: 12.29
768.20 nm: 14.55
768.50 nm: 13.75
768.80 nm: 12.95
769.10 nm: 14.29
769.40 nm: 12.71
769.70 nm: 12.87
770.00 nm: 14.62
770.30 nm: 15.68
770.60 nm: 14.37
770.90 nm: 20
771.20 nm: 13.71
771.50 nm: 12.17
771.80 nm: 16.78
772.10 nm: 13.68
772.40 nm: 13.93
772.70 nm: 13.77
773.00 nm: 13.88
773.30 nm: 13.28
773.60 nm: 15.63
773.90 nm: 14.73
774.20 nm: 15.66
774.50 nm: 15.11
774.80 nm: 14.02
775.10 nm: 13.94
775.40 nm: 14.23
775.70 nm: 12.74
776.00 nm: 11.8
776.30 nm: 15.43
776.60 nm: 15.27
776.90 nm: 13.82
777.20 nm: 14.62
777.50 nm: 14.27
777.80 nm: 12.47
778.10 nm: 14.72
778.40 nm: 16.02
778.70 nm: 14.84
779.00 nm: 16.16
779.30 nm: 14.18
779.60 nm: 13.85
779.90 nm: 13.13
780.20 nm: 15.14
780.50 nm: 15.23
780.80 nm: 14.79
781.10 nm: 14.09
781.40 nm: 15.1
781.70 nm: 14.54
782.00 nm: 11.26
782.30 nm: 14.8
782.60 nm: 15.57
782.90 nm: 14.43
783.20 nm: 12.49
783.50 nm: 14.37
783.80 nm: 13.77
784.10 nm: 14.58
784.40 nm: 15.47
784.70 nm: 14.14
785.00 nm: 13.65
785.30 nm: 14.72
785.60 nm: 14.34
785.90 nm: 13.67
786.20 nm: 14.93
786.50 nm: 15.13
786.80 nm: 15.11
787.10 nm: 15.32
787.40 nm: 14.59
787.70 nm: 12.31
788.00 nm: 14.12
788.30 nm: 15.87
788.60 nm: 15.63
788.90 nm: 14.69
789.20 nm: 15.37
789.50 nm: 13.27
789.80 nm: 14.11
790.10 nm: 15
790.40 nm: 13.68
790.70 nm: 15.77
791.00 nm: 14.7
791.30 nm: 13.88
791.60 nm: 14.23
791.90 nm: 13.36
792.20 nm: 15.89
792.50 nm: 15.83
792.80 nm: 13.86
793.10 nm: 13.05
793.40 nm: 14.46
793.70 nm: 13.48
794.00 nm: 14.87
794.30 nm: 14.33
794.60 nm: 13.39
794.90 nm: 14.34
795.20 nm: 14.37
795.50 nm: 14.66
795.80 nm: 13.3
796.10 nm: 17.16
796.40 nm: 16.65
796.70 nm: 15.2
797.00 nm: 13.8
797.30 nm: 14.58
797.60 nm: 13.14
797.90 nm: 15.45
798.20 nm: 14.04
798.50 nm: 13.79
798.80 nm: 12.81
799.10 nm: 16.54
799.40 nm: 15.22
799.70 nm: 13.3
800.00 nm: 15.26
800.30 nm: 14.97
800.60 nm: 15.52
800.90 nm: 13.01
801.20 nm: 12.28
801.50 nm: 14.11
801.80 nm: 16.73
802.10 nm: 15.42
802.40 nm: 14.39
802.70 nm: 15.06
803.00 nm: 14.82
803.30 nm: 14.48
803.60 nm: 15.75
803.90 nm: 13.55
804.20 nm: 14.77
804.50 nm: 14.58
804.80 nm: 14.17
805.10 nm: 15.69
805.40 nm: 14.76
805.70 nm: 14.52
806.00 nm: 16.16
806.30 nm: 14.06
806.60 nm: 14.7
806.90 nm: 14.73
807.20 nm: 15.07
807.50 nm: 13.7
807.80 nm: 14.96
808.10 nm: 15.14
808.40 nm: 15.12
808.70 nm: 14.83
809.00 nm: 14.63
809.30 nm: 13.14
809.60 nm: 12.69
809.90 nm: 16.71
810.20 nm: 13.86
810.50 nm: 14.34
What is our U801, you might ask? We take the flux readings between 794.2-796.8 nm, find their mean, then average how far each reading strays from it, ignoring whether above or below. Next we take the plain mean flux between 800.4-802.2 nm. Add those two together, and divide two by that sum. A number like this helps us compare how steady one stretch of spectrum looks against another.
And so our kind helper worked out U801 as 0.129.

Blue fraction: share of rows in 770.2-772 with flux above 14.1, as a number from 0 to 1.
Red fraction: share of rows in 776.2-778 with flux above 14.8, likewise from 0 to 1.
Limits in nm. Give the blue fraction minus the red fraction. 0.3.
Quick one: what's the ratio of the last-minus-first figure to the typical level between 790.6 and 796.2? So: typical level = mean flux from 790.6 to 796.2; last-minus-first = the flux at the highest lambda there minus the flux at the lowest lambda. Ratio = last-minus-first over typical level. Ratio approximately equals 0.10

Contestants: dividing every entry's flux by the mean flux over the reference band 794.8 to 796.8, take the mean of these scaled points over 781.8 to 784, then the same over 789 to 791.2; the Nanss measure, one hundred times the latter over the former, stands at 105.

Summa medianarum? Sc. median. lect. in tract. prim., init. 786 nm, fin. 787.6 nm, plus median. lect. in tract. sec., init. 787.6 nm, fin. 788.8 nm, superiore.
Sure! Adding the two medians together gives 30.0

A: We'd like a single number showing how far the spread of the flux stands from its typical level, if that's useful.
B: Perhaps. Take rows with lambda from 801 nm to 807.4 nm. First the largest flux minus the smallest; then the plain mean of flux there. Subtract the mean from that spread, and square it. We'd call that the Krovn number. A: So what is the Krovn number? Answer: 106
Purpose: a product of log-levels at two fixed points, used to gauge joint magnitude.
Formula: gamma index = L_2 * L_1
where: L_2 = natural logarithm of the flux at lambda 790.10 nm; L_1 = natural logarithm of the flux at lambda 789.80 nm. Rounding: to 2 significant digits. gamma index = 7.2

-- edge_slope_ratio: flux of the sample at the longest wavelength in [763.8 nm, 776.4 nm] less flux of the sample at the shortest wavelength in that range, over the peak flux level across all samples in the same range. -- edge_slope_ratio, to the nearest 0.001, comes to -0.067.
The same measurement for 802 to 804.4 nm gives -0.041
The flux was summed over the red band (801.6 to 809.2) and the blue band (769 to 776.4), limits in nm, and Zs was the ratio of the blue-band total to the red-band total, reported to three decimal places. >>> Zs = 0.966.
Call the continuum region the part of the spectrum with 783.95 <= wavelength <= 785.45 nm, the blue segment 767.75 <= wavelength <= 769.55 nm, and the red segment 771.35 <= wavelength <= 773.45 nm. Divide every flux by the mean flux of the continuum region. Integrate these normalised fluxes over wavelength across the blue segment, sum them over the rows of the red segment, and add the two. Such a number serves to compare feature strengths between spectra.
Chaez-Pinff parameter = 8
